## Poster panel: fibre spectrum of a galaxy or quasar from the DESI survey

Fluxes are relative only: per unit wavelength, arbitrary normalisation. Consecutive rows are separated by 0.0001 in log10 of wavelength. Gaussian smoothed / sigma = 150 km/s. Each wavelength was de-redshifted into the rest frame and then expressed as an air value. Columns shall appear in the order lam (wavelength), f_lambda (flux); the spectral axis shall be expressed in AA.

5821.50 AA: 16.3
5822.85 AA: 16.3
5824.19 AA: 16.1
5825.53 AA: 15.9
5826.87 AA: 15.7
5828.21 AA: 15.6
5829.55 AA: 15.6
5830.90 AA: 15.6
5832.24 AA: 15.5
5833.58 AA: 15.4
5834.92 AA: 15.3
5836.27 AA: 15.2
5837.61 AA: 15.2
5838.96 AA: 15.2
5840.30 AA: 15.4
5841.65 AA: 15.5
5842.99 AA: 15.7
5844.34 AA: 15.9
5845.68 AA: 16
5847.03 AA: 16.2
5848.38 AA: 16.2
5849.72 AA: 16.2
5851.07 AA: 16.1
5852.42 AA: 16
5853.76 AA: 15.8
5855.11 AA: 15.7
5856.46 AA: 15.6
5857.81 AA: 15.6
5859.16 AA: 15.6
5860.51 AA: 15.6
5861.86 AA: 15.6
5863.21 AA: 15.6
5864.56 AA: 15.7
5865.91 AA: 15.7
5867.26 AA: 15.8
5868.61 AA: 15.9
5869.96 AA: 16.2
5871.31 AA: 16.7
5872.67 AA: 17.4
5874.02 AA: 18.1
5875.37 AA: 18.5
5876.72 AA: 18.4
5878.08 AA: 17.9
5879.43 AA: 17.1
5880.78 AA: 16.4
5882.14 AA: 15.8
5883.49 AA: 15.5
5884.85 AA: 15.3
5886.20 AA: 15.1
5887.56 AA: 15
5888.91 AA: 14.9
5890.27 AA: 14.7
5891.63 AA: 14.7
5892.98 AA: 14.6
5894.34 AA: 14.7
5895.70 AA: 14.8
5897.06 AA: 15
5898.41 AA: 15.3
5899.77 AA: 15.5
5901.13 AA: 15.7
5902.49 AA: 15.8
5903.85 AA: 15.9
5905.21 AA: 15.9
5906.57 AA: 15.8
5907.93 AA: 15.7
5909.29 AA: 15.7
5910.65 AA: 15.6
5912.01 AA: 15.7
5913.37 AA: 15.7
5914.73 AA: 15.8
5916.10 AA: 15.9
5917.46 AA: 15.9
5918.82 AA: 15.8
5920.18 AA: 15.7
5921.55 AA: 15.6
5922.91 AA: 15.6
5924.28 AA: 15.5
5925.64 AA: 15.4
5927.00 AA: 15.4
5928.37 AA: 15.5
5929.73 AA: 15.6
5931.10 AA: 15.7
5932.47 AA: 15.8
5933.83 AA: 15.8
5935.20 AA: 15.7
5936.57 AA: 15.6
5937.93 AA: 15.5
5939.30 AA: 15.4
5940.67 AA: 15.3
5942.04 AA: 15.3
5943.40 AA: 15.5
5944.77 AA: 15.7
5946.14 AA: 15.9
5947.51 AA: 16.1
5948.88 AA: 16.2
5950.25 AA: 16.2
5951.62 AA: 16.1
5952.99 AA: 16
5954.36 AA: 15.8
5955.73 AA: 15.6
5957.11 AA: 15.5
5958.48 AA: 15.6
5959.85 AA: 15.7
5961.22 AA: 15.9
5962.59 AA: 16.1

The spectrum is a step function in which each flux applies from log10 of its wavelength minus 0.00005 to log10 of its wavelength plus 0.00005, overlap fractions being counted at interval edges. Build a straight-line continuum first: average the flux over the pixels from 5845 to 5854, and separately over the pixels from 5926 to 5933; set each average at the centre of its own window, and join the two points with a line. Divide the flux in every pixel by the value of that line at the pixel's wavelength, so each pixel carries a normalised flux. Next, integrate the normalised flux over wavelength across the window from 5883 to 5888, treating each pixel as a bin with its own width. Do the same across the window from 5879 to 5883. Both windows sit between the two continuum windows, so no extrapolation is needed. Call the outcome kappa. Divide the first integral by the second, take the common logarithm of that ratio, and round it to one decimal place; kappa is 0.1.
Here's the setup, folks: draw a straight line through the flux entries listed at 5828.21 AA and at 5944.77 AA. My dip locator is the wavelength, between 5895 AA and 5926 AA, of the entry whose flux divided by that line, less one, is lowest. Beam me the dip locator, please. 5895.70 AA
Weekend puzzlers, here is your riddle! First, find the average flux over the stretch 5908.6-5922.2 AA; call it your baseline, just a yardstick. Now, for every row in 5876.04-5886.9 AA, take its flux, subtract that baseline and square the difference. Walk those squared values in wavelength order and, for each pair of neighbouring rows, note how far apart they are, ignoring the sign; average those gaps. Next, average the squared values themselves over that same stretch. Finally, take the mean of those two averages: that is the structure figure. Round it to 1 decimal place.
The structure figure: 1.5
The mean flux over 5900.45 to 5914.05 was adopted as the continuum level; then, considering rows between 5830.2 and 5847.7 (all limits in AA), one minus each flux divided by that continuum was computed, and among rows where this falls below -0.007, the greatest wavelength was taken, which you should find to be 5847.03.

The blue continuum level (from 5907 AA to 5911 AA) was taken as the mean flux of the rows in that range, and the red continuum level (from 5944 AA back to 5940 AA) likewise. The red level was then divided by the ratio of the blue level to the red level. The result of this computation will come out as 15.1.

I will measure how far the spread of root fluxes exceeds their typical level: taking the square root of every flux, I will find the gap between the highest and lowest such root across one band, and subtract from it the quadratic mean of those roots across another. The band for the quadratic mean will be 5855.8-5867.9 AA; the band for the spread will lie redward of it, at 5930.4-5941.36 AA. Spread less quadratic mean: -3.89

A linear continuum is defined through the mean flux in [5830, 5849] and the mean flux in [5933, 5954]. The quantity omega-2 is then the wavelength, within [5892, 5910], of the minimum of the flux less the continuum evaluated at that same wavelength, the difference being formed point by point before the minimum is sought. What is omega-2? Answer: 5892.98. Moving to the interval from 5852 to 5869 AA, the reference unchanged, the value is 5863.21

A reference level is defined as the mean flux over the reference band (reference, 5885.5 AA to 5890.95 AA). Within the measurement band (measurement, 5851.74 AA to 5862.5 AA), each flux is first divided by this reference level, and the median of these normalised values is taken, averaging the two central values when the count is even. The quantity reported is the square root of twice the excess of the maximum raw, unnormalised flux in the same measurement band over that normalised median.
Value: 5.47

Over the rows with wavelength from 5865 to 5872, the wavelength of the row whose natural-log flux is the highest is 5871.31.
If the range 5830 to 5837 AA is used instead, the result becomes 5830.90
